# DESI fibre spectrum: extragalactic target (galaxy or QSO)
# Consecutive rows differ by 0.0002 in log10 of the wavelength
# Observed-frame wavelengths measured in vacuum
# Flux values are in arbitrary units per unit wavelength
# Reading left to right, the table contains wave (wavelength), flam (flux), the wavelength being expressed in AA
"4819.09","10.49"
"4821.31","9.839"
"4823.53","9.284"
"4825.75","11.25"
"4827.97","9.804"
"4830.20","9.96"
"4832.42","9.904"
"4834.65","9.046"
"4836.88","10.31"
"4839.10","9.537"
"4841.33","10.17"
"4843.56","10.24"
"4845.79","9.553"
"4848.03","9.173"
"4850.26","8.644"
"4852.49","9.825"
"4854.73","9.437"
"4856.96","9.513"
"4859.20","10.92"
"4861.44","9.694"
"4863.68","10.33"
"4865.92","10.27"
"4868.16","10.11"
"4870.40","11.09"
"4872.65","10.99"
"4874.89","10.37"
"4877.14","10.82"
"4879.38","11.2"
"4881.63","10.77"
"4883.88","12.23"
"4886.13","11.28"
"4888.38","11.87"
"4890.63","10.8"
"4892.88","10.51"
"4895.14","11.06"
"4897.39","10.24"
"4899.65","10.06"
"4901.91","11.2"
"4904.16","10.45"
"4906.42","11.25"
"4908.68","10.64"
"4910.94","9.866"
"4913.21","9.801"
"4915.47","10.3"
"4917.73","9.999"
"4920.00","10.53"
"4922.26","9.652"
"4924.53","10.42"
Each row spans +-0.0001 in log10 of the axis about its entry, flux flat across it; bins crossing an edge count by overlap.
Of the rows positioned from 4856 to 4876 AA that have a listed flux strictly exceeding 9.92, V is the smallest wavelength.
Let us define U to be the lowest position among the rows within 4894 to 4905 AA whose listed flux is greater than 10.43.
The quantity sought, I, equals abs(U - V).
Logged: 35.9 AA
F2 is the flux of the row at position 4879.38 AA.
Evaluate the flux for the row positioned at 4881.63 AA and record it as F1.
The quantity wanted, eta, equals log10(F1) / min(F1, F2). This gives 0.096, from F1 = 10.77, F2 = 11.2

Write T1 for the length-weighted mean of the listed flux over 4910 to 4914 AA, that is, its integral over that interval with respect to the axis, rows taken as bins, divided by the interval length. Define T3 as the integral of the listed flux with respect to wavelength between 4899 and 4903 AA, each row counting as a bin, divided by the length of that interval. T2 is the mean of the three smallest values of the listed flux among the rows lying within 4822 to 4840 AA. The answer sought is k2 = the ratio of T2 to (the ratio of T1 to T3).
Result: 10.1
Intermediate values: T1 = 9.8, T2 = 9.29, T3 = 10.7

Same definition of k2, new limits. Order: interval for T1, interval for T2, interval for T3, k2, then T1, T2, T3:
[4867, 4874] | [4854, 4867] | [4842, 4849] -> 8.6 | 10.7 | 9.55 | 9.7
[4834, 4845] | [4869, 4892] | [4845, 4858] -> 10.1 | 9.9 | 10.65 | 9.4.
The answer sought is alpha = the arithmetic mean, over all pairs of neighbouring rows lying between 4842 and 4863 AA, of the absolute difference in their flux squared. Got 14.4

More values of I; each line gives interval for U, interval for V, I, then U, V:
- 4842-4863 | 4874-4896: 15.7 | 4859.20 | 4874.89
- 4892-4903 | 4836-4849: 56.0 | 4892.88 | 4836.88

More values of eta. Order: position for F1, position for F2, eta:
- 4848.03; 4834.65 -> 0.106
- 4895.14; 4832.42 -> 0.105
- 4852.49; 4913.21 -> 0.101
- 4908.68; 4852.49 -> 0.105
